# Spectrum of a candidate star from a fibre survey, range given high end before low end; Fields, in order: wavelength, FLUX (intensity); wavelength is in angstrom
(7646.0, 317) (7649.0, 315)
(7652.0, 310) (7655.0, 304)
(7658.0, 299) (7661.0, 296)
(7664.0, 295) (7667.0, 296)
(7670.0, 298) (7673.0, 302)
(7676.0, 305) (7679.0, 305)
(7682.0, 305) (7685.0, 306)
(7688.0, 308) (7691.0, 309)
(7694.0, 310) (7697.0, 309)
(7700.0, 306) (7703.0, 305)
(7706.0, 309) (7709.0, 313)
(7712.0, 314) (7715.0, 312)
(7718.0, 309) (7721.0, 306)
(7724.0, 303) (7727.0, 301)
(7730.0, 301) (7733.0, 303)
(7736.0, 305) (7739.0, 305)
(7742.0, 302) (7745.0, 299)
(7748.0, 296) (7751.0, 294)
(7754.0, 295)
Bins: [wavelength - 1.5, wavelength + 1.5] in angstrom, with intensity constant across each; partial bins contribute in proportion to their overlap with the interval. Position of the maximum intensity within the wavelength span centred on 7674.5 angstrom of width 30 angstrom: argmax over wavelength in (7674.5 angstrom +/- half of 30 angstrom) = 7688.0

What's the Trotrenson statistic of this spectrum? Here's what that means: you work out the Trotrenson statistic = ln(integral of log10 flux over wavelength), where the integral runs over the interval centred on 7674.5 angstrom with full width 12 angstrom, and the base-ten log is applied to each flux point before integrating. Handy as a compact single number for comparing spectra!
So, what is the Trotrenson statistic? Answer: 3.393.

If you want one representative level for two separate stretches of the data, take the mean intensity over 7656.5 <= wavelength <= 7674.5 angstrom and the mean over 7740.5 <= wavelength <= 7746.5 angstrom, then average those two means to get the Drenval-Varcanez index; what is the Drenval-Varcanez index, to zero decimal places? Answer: 299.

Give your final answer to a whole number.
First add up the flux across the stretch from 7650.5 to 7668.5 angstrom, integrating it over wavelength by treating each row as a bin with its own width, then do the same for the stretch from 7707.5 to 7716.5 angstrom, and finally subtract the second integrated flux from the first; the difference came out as 2583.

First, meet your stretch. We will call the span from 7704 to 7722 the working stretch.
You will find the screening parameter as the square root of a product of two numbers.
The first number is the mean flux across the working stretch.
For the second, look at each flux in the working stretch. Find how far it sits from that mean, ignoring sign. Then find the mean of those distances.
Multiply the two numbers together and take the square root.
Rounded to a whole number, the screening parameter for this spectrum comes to 28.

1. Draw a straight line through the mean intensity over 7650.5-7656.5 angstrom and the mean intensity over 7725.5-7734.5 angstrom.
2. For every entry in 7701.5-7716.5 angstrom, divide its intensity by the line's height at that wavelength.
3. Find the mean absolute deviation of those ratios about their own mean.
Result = 0.010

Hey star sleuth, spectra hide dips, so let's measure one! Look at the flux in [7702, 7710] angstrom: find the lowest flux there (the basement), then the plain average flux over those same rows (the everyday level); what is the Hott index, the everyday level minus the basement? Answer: 4.0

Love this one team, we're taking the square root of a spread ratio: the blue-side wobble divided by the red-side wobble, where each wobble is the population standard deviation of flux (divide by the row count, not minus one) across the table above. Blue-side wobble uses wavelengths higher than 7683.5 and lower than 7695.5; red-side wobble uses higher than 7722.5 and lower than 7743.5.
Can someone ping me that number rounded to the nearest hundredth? 0.98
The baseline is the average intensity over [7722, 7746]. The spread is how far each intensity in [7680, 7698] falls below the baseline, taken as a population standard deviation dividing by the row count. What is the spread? 1.8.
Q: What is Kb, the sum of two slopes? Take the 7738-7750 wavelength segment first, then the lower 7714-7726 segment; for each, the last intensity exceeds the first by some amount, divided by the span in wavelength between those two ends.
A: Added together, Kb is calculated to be -2.0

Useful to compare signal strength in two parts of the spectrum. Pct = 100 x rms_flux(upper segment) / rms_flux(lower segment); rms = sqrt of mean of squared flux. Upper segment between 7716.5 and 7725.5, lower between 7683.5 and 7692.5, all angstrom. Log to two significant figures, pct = 99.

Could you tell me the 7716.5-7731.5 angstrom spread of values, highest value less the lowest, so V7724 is 8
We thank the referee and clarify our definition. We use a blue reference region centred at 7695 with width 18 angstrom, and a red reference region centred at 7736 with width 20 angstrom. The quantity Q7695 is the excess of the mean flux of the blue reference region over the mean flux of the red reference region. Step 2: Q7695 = 5.5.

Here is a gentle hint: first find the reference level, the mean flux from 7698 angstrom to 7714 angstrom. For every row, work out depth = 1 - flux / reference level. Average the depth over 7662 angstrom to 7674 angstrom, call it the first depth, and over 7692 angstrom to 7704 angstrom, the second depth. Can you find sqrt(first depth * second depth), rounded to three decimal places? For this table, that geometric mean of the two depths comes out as 0.015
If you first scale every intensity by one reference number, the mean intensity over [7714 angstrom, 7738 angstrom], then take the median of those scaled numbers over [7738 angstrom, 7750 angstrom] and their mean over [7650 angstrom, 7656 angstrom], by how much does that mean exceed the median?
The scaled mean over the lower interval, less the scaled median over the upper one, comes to 0.02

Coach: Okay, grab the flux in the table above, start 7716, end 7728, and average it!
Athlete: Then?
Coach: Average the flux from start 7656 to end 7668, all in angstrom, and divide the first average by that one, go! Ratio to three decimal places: 1.028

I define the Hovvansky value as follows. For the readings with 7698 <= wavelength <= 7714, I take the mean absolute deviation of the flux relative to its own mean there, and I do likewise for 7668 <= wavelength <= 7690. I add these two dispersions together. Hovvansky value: 5.6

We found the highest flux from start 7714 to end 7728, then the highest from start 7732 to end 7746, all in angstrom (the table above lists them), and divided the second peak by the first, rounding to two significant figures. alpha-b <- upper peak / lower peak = 0.98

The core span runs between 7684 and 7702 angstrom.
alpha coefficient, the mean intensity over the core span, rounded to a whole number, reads 308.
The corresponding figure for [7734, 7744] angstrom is 304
